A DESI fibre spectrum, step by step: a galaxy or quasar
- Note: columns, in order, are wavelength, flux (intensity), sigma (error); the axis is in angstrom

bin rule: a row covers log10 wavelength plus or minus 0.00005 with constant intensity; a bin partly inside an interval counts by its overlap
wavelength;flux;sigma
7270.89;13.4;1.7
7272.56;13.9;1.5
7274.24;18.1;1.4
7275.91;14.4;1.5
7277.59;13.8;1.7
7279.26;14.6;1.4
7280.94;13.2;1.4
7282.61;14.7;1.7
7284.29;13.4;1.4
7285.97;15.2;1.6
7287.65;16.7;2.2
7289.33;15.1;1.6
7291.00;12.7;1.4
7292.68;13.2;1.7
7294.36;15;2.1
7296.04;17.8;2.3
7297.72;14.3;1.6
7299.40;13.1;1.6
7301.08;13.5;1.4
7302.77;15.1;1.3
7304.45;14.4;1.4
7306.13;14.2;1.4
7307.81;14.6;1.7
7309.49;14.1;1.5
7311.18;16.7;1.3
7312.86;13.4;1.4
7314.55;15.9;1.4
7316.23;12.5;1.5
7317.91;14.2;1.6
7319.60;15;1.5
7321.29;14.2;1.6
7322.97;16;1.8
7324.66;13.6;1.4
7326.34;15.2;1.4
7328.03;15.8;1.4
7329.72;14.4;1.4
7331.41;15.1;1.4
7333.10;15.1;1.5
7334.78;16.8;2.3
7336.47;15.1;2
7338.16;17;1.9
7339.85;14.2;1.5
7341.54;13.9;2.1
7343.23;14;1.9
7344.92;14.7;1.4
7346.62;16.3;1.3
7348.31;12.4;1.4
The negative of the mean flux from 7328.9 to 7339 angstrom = -15.6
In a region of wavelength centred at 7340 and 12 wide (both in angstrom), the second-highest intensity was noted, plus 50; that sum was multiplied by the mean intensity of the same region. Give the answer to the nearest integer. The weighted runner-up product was 1009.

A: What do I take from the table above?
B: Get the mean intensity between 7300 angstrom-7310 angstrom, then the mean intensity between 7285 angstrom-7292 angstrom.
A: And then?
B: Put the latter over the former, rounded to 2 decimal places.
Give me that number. 1.04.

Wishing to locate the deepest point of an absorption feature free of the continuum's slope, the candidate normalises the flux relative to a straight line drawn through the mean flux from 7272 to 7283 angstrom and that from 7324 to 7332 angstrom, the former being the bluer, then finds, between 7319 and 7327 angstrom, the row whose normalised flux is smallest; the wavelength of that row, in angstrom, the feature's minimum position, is 7324.66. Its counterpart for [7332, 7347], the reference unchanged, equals 7341.54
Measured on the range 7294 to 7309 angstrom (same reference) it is 7299.40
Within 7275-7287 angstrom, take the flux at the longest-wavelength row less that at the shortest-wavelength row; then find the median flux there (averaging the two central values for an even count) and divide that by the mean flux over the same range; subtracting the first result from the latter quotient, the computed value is 0.2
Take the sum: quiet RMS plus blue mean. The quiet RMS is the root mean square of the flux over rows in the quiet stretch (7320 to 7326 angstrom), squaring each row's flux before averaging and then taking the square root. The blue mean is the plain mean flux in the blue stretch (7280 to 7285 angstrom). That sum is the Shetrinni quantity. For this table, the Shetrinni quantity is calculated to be 28.4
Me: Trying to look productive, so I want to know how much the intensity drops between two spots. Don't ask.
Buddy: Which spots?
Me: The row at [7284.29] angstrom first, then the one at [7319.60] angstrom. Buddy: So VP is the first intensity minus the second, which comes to -1.6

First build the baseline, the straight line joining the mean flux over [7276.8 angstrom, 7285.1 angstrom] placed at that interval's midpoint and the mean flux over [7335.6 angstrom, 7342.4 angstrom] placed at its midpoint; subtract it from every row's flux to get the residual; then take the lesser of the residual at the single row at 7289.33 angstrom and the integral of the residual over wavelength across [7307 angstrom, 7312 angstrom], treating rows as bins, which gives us 1.0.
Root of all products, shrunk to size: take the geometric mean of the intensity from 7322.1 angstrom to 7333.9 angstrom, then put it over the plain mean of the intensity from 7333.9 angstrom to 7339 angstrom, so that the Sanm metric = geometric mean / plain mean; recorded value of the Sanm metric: 0.92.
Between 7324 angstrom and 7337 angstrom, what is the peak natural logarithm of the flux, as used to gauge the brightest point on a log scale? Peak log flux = 2.82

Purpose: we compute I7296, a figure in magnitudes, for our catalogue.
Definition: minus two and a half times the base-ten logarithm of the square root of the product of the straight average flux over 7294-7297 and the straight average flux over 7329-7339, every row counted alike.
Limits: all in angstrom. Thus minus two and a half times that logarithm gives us -3.01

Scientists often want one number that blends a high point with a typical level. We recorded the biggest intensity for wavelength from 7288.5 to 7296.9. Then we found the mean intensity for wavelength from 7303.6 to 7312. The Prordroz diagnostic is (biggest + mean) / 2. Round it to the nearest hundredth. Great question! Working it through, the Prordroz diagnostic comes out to 16.30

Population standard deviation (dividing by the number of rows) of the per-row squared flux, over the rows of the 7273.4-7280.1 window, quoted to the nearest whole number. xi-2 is 54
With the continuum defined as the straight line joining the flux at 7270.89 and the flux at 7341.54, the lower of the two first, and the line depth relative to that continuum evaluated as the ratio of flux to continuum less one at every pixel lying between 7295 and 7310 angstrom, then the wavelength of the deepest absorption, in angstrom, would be 7299.40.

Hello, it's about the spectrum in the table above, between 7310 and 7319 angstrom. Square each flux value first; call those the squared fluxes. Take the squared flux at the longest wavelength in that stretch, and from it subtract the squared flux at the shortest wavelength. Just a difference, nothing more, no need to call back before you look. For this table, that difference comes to -77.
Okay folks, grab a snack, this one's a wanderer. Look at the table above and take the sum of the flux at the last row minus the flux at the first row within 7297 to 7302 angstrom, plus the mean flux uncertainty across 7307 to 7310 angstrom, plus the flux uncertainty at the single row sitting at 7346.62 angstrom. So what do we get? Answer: 2.1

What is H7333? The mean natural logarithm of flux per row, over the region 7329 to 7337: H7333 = 2.73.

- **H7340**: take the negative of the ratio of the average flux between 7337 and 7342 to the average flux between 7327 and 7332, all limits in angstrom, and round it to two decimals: -1.00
